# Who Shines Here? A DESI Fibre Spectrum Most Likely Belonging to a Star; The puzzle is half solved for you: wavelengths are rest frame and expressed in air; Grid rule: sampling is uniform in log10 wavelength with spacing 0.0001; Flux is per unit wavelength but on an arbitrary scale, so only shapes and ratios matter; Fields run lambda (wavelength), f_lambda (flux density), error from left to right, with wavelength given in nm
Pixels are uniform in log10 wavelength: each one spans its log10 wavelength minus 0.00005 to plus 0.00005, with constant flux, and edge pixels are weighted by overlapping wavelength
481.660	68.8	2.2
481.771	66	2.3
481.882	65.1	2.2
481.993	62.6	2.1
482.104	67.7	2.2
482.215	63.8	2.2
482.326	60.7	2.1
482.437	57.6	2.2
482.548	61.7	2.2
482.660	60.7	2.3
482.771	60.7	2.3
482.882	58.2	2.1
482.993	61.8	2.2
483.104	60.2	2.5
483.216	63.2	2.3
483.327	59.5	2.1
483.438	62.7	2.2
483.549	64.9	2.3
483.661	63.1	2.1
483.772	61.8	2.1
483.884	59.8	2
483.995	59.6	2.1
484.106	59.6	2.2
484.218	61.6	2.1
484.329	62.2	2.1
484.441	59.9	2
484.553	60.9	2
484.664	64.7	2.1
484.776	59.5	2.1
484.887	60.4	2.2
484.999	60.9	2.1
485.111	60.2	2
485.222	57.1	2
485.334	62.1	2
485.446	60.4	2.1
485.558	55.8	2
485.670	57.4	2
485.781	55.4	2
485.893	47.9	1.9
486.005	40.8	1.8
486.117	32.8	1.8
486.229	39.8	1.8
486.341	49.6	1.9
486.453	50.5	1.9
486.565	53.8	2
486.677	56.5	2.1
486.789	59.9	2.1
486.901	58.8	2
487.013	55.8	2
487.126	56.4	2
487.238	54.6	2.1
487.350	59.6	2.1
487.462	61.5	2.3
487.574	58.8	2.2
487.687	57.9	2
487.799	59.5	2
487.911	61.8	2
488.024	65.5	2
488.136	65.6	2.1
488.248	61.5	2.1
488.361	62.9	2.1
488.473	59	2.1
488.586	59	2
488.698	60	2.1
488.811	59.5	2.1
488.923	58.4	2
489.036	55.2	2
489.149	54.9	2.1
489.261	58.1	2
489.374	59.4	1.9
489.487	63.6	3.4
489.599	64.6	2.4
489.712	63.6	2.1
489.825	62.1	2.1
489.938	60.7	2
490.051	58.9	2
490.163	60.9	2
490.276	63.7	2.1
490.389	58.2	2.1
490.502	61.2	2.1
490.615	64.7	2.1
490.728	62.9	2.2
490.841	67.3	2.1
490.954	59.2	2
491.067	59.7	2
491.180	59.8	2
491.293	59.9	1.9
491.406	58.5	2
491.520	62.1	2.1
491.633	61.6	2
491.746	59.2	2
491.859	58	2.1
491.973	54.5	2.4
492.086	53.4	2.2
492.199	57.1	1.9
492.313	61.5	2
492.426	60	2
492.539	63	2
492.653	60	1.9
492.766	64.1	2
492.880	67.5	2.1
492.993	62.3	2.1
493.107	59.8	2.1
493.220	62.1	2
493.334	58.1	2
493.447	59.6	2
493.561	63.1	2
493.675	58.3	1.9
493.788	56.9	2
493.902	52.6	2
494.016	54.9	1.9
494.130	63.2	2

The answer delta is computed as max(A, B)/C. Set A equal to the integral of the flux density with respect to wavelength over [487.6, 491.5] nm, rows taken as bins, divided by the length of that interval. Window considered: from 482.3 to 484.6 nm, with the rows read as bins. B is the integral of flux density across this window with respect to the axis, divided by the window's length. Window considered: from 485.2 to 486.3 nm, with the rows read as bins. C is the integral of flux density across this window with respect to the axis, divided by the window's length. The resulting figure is 1.20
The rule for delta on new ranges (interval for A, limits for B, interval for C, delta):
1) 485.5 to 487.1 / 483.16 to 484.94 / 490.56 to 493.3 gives 1.01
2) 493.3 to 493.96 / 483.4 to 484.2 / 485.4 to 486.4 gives 1.26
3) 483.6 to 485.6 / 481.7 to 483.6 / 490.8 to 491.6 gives 1.02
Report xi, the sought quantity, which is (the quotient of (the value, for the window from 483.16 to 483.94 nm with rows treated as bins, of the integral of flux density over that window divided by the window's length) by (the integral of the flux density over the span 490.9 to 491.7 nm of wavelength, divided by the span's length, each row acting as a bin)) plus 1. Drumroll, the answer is 2.03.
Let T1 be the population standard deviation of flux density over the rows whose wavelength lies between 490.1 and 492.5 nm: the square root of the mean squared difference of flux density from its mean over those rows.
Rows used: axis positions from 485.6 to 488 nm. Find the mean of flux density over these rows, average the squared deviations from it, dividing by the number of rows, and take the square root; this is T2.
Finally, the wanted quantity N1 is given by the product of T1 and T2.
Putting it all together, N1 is 23.4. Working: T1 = 3.1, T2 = 7.5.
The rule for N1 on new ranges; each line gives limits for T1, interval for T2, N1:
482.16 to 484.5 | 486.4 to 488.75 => 6.4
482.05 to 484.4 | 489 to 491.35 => 6.8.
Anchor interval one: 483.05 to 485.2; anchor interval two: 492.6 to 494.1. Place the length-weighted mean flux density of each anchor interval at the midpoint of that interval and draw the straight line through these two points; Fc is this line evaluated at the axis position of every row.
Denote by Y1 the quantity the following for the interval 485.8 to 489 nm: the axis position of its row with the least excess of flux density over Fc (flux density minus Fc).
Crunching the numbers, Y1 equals 486.117 nm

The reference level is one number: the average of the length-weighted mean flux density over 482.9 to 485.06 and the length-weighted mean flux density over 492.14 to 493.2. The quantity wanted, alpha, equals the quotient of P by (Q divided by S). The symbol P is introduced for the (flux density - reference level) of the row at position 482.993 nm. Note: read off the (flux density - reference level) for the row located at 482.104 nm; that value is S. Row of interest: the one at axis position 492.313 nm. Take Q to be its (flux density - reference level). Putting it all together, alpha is -91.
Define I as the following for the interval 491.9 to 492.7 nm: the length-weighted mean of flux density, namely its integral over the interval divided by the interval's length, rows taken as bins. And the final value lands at 58.4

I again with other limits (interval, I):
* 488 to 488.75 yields 61.8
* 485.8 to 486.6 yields 45.3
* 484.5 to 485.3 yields 60.6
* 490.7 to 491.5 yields 61.0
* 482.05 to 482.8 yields 61.8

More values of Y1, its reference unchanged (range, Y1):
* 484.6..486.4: 486.117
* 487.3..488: 487.687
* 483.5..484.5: 483.995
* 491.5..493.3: 492.086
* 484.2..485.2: 484.776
